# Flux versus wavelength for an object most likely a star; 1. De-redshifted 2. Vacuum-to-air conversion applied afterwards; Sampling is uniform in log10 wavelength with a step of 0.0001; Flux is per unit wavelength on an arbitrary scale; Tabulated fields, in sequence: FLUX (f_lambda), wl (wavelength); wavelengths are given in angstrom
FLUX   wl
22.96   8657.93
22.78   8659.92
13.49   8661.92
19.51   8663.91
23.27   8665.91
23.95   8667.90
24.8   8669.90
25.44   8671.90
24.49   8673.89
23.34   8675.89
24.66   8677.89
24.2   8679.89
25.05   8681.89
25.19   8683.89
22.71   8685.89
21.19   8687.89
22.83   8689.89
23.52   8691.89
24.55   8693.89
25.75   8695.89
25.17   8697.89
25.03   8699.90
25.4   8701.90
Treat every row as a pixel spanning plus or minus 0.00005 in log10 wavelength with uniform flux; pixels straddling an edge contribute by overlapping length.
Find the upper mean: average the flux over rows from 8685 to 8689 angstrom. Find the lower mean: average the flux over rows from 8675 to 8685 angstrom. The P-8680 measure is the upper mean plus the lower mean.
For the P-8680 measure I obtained 46.4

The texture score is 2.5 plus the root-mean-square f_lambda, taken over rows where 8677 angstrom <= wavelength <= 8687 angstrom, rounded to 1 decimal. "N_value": 26.9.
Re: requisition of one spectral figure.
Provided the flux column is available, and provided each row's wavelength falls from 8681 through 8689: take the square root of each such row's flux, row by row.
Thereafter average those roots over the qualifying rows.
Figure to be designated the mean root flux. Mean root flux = 4.85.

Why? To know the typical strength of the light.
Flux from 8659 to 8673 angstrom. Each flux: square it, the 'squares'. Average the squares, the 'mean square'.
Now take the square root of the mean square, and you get 22.2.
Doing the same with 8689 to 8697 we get 24.2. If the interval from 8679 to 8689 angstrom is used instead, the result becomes 23.7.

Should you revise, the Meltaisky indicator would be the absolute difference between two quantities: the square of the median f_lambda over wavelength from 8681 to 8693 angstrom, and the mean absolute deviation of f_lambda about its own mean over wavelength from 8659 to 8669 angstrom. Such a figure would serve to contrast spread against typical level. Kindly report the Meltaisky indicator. 534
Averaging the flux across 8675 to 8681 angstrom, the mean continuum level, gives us 24.1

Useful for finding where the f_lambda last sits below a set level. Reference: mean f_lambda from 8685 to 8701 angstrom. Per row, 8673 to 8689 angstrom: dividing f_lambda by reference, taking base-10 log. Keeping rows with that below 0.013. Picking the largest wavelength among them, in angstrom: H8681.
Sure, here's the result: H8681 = 8687.89 angstrom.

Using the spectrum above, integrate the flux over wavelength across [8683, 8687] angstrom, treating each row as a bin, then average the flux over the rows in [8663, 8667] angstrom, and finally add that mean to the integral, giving 117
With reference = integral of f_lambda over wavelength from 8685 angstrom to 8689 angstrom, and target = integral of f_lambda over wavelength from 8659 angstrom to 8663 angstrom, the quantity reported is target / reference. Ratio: 0.82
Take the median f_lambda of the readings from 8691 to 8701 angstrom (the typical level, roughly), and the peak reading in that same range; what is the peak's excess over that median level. 0.7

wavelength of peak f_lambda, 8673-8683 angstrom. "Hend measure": 8681.89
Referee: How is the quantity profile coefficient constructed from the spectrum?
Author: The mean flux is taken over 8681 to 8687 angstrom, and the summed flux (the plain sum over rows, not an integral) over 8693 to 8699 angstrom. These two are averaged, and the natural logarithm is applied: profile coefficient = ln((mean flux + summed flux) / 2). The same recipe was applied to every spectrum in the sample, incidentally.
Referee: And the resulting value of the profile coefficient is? 3.91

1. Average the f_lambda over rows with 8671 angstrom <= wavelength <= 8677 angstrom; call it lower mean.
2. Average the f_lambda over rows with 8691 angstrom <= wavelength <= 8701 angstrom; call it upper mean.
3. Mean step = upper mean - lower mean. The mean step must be 0.4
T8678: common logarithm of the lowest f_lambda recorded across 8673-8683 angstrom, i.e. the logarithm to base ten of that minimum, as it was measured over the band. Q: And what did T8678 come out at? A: 1.37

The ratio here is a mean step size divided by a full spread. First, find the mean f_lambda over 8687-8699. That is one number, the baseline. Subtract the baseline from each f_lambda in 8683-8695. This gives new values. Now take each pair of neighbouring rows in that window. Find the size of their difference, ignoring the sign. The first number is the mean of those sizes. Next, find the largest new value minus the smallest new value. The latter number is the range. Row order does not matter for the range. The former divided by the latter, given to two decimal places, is 0.37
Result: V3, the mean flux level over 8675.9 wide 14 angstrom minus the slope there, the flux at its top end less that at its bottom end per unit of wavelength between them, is 24.5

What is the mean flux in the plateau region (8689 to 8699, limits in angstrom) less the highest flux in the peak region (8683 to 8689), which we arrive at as -0.8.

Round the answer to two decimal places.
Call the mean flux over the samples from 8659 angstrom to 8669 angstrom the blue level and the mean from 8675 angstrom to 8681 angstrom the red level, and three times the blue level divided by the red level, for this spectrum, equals 2.57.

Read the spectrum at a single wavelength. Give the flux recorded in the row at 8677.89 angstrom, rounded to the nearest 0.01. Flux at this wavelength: 24.66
